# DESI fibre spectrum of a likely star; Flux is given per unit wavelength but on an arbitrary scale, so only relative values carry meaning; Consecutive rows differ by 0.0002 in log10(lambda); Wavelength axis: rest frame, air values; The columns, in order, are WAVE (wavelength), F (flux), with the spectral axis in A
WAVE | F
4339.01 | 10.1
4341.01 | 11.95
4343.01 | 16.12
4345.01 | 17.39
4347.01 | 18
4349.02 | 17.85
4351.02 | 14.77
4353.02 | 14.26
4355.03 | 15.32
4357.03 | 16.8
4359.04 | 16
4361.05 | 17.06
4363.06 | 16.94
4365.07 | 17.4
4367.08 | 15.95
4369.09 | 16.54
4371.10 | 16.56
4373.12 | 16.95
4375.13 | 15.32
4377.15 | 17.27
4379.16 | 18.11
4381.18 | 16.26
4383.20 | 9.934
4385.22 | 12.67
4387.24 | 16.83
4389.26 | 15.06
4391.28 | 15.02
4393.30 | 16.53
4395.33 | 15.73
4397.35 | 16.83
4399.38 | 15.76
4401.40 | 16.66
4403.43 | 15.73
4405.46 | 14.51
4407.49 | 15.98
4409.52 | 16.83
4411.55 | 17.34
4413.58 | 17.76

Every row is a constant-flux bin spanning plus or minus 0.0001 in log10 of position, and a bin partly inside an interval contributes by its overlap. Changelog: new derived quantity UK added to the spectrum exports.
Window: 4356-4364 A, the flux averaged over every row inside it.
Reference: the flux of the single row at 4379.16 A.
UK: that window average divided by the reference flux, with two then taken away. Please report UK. -1.08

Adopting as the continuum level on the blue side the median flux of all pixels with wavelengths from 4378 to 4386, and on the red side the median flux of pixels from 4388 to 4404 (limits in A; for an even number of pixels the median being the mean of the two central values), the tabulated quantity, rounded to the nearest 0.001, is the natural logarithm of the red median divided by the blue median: 0.085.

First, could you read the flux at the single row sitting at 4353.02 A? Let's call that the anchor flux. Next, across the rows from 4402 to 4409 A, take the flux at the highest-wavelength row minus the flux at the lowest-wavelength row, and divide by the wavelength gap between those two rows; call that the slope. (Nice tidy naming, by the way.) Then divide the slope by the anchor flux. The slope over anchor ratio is 0.0043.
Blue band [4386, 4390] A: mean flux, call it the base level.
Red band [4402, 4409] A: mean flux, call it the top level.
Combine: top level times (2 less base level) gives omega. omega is -215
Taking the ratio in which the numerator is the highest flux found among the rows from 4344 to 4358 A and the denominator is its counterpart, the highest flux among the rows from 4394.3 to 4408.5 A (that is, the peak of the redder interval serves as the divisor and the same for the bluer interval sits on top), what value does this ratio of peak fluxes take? 1.07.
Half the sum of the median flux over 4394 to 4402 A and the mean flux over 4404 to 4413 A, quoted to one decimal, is 16.2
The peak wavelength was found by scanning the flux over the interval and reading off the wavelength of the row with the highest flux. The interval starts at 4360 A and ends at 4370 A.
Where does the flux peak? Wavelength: 4365.07 A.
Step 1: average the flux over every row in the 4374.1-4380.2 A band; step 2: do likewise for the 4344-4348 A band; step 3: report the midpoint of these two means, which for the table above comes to 17.3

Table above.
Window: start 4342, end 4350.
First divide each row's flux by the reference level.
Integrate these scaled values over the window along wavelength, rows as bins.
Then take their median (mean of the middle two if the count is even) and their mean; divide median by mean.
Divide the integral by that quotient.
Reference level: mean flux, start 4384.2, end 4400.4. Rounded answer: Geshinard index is 8.8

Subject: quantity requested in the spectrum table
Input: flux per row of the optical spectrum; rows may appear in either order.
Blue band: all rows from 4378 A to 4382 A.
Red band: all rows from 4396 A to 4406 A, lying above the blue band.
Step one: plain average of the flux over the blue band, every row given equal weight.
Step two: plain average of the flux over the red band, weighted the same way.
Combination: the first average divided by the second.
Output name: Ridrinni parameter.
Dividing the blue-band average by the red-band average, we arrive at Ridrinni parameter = 1.08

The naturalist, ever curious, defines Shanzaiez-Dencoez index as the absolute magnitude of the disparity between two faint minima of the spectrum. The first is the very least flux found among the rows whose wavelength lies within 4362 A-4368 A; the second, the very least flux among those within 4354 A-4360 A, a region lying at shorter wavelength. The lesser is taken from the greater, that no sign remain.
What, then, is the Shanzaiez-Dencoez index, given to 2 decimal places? 0.63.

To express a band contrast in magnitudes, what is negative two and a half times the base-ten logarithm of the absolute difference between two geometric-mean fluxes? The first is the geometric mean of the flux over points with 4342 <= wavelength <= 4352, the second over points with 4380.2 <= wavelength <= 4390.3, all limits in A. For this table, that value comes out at -1.1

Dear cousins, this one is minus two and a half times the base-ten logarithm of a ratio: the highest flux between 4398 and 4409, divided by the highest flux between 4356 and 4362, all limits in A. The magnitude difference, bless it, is 0.026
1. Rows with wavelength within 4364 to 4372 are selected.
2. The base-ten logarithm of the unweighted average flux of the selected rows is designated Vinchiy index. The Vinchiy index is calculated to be 1.22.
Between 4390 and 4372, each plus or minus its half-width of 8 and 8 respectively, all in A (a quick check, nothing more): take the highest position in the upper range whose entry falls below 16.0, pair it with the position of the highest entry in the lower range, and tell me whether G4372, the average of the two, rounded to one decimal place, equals 4387.2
